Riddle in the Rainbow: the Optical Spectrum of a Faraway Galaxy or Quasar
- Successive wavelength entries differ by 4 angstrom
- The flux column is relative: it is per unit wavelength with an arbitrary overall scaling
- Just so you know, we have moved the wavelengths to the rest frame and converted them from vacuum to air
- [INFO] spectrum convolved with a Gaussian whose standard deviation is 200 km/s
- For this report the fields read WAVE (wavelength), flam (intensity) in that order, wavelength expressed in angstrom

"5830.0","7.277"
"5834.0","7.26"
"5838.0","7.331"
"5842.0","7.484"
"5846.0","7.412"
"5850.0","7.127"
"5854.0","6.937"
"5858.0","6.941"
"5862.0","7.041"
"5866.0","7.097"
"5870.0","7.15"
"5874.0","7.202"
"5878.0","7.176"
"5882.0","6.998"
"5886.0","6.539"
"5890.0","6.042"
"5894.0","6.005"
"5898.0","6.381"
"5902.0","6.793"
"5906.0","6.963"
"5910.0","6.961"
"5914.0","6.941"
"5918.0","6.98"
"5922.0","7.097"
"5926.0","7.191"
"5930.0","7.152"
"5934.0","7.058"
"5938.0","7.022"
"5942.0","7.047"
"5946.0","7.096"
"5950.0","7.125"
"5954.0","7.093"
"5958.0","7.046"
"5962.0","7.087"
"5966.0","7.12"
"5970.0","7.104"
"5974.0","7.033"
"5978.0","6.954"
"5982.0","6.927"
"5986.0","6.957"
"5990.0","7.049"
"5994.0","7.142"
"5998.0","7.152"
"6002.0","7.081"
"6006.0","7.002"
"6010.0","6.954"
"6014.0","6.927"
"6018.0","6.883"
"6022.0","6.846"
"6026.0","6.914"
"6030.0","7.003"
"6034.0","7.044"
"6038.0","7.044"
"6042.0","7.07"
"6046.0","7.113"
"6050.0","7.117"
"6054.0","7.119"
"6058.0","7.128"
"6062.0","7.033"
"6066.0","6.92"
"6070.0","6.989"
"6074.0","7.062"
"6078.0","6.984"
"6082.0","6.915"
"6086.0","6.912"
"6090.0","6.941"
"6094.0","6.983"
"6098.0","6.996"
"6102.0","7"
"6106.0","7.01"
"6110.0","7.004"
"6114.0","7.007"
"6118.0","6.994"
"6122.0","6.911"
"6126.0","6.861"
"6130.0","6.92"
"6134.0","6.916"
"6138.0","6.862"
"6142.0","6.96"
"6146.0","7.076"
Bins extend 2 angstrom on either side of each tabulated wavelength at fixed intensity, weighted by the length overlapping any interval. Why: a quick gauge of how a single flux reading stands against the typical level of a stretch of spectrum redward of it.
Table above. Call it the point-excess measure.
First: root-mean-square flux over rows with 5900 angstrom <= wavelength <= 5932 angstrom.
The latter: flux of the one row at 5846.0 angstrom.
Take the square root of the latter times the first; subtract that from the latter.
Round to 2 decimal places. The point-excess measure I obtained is 0.20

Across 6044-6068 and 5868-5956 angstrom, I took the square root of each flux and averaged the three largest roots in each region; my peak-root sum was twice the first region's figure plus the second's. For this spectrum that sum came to 8.02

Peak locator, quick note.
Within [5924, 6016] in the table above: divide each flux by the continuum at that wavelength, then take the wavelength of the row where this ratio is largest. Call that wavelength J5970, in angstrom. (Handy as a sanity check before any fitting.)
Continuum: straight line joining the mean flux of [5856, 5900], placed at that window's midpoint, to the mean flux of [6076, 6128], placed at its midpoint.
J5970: 5926.0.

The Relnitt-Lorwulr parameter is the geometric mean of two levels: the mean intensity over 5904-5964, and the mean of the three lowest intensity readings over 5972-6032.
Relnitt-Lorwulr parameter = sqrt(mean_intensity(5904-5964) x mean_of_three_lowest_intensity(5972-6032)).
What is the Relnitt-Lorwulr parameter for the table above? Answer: 6.97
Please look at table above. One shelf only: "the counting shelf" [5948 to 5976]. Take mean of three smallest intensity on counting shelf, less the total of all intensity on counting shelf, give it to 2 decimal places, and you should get -42.55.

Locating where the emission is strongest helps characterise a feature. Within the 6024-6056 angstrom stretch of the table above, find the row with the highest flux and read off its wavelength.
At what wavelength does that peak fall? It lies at 6054.0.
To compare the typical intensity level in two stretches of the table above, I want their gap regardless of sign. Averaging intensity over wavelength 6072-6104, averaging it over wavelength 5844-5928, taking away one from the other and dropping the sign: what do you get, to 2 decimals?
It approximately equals 0.07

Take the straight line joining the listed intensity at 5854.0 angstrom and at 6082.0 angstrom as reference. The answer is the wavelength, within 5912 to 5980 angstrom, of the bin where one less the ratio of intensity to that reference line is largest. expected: 5914.0 angstrom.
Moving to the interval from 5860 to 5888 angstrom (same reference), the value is 5886.0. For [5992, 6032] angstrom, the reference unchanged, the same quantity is 6022.0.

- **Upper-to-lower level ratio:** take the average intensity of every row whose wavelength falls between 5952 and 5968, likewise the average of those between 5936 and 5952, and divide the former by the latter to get 1.002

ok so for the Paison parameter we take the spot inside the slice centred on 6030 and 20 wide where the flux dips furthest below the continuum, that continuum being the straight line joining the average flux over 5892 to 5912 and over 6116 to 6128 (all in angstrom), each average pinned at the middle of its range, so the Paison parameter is 6022.0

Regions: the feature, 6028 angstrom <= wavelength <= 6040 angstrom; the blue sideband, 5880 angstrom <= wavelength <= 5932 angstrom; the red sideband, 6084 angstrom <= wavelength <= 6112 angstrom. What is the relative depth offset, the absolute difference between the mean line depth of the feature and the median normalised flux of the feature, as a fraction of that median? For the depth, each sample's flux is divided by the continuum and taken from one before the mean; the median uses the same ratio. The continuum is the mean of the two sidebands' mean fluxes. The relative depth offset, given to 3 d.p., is 1.022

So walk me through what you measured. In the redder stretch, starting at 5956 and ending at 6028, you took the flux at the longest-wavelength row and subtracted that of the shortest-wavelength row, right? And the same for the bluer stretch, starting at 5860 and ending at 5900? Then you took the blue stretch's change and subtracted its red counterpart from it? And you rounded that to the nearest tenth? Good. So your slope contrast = -0.5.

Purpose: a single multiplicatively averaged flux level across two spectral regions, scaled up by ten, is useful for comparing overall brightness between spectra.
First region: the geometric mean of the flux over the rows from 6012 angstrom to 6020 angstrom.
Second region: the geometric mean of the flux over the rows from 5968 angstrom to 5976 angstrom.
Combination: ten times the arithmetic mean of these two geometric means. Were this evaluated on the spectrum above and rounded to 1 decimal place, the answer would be 69.9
